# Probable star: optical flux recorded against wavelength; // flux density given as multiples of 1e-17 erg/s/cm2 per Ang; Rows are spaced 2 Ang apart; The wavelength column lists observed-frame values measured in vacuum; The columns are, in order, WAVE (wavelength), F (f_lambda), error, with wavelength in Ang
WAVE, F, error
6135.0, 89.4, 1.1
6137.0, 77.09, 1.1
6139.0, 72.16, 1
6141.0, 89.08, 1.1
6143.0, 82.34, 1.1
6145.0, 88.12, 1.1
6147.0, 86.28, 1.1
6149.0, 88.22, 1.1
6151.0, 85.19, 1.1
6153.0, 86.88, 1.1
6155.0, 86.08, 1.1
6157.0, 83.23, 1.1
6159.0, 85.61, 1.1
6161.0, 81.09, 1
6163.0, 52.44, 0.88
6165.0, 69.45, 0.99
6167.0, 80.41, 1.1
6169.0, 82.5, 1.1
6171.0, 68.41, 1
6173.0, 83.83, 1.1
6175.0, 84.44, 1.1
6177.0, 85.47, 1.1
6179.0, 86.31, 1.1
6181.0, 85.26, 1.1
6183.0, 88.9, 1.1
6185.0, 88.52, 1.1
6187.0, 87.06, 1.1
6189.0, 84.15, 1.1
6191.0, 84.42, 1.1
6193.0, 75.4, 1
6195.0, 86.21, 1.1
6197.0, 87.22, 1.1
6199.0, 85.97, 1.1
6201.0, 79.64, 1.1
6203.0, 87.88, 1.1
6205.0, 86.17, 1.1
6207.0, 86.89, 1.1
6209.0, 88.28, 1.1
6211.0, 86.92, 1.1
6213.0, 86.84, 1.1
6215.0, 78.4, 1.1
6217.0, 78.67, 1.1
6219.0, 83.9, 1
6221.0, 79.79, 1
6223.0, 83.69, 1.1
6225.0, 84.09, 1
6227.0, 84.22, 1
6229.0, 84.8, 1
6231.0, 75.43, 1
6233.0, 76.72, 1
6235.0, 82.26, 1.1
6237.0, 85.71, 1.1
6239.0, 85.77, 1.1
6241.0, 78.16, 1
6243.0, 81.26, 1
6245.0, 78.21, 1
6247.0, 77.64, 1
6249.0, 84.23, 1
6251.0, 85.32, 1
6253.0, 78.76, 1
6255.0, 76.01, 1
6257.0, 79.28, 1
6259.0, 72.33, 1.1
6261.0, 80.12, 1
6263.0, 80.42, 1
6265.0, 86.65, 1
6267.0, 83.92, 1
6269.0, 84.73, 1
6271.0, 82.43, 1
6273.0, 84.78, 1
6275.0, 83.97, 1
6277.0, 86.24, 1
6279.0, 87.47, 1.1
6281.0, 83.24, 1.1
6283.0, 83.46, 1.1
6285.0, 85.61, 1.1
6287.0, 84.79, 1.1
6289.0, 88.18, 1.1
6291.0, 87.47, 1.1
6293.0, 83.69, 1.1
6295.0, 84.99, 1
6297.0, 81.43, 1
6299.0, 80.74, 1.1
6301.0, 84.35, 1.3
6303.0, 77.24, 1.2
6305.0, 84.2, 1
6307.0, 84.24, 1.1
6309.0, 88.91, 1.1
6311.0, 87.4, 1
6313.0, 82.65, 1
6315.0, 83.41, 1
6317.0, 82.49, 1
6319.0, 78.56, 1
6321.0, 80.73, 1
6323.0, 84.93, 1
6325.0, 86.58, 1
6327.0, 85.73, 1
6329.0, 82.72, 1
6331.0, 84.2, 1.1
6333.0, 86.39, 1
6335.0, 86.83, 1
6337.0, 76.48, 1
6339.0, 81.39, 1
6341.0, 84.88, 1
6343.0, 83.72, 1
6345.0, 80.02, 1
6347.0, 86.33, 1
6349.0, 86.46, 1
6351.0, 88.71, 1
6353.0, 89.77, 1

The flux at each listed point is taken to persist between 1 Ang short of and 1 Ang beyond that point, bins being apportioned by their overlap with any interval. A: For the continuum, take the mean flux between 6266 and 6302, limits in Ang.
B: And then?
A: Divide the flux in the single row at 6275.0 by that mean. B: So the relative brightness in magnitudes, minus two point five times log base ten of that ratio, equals 0.007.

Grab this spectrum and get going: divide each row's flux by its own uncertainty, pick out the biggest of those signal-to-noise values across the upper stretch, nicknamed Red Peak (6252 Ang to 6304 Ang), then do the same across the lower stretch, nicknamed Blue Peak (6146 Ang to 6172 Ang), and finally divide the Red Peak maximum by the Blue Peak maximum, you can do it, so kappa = 1.07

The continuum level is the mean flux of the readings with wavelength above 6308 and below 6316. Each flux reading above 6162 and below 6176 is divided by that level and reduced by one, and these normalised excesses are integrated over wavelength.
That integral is -1.8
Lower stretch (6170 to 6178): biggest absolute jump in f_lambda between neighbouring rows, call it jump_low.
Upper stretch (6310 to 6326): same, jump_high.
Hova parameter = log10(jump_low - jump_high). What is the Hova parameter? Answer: 1.0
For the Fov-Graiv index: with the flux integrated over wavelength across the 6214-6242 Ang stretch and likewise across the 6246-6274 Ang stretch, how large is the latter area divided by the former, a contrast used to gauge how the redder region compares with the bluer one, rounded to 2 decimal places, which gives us 1.00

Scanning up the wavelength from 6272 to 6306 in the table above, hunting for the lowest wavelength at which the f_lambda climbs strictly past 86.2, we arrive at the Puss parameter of 6277.0 Ang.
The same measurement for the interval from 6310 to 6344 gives 6311.0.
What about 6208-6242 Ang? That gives 6209.0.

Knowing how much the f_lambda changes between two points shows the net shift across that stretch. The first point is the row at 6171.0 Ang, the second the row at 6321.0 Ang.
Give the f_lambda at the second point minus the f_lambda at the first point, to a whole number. 12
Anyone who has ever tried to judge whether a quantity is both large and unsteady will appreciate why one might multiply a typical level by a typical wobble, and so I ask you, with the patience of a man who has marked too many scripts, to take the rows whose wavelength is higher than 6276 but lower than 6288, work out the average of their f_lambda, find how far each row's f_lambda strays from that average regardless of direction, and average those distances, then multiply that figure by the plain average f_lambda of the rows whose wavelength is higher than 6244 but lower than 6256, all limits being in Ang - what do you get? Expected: 104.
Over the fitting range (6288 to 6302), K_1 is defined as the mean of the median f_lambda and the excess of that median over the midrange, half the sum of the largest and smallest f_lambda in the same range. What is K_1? 42.1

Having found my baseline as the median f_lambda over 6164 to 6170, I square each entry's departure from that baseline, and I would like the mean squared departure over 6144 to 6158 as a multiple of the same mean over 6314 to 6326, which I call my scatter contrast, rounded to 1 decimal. 3.0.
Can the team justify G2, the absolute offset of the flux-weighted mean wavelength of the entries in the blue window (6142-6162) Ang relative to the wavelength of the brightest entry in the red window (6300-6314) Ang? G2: 157.1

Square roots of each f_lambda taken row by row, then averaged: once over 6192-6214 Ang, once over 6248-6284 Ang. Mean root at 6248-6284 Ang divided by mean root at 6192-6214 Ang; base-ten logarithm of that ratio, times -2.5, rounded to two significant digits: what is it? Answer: 0.018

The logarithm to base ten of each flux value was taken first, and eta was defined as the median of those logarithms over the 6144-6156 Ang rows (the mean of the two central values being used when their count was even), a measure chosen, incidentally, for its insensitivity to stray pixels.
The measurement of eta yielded 1.94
